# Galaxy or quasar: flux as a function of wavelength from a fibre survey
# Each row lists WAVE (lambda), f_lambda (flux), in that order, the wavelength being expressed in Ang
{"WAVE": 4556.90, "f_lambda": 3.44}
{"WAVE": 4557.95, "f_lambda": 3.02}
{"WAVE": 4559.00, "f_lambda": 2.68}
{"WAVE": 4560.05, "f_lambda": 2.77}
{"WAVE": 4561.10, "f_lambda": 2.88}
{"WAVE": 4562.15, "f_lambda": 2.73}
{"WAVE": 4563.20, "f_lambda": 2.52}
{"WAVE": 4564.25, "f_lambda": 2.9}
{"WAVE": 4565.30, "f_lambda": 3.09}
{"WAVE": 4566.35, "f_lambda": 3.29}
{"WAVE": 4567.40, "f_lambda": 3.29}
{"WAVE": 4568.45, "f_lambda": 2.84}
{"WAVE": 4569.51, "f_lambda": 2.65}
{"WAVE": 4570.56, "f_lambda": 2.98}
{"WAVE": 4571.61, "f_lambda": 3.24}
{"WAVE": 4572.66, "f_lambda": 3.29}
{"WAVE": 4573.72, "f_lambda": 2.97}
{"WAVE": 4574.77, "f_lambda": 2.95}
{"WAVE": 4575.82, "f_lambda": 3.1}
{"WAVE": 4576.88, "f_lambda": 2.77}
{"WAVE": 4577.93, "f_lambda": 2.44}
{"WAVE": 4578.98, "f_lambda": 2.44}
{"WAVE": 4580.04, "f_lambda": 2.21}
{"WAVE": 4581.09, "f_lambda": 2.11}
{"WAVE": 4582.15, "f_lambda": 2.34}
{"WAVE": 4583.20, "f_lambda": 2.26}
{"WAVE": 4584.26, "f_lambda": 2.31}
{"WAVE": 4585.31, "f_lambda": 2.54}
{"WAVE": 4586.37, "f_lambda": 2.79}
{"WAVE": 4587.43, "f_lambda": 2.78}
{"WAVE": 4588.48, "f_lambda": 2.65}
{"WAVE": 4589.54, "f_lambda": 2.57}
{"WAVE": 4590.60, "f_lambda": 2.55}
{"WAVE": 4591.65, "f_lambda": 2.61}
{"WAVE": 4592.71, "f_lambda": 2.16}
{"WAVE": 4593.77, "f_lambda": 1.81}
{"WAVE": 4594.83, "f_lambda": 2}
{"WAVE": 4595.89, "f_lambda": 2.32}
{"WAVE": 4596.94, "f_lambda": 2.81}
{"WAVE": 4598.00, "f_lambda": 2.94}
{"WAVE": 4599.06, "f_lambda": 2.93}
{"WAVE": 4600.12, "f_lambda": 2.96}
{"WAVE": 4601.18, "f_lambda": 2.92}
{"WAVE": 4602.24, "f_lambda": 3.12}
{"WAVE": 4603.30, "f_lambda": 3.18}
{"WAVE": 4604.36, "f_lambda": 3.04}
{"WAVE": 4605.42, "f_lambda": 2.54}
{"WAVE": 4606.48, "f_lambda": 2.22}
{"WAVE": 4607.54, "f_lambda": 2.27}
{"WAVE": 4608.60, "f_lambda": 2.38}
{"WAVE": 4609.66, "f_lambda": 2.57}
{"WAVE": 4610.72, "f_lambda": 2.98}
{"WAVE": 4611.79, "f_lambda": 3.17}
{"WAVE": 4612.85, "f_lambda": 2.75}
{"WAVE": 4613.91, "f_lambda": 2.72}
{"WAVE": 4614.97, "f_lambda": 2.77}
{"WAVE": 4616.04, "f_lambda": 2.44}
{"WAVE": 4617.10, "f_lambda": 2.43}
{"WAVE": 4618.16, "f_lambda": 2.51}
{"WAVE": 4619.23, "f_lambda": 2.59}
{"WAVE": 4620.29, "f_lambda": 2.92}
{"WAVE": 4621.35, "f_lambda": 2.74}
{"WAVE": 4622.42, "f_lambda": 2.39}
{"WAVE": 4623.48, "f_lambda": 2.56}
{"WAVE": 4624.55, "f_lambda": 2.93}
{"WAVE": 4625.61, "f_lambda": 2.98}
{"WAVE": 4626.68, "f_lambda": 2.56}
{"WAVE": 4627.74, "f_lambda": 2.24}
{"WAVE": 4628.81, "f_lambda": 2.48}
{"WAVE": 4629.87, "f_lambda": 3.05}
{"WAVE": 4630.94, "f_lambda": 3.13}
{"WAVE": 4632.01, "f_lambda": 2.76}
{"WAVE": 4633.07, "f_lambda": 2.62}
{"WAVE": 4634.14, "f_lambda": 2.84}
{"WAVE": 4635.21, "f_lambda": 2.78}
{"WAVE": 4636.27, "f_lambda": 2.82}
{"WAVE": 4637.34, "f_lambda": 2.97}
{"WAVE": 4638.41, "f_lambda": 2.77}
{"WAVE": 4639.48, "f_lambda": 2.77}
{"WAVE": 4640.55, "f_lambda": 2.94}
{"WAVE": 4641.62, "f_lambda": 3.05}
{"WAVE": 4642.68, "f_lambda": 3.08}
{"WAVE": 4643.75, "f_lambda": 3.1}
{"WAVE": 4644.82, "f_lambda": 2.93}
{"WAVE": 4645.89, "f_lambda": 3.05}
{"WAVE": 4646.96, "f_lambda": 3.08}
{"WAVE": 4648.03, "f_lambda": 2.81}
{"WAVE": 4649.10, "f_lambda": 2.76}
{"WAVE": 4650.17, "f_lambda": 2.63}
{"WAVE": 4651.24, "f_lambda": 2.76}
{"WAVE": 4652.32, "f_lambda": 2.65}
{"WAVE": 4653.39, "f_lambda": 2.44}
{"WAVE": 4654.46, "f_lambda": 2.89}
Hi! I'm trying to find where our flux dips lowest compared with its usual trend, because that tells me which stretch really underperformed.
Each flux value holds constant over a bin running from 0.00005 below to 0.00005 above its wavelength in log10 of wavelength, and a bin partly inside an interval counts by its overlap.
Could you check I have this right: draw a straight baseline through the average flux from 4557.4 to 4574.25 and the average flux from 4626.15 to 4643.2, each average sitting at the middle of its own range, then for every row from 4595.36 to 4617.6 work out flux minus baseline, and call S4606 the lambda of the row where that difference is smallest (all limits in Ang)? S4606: 4606.48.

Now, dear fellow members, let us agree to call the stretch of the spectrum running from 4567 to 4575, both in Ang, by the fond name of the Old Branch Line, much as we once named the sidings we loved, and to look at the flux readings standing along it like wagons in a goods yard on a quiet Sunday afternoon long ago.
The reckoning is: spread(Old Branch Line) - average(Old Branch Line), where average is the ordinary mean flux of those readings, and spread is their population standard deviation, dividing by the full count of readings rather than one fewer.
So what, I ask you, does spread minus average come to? -2.81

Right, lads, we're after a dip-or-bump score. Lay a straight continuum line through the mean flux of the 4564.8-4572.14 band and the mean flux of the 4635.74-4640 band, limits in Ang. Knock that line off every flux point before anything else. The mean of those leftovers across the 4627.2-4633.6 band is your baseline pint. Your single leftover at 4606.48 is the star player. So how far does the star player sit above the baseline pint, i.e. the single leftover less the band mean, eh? -0.57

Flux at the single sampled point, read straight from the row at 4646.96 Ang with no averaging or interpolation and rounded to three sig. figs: 3.08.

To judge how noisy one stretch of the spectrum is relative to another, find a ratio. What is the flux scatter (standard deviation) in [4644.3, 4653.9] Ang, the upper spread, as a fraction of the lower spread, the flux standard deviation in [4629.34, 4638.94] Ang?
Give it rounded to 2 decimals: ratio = 1.29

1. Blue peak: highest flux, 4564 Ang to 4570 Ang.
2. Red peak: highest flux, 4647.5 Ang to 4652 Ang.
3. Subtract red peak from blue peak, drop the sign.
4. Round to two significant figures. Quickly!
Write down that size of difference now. 0.48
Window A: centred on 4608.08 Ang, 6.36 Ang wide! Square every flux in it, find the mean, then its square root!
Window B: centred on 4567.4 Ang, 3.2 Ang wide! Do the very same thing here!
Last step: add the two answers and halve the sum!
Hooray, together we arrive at 2.83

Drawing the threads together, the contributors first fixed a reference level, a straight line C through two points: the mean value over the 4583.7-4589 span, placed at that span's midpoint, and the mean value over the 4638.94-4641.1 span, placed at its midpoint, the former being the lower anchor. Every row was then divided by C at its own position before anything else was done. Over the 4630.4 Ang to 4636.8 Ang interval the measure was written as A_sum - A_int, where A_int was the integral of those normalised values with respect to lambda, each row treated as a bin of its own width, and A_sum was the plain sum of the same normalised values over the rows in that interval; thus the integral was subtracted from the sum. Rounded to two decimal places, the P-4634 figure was -0.40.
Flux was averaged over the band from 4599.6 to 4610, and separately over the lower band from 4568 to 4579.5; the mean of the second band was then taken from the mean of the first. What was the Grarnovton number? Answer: -0.16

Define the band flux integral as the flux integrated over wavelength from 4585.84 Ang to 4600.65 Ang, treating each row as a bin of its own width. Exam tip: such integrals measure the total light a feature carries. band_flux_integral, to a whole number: 38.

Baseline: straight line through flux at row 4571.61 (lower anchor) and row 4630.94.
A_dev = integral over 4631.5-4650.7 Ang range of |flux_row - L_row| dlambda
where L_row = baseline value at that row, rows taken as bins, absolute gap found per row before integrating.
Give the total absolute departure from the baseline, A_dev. 4.5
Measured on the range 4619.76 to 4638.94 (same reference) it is 7.3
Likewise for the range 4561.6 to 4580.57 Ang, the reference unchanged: 7.3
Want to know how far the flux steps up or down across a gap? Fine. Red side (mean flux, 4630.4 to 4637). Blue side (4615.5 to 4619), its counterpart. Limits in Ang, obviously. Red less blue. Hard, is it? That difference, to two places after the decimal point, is 0.36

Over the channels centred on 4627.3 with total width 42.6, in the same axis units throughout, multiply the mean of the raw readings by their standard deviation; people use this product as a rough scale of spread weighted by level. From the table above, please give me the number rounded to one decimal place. 0.7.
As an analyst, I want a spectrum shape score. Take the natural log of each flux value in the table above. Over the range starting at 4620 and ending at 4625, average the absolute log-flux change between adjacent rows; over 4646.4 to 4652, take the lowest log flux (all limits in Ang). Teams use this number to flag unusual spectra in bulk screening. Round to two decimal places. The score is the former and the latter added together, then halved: 0.53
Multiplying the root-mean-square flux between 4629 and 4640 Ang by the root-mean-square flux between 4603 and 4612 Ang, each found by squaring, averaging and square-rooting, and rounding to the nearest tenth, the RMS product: 7.8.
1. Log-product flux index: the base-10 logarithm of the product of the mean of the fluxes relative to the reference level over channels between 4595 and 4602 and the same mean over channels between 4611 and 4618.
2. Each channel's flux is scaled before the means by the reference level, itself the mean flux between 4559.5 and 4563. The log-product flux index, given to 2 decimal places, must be -0.01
